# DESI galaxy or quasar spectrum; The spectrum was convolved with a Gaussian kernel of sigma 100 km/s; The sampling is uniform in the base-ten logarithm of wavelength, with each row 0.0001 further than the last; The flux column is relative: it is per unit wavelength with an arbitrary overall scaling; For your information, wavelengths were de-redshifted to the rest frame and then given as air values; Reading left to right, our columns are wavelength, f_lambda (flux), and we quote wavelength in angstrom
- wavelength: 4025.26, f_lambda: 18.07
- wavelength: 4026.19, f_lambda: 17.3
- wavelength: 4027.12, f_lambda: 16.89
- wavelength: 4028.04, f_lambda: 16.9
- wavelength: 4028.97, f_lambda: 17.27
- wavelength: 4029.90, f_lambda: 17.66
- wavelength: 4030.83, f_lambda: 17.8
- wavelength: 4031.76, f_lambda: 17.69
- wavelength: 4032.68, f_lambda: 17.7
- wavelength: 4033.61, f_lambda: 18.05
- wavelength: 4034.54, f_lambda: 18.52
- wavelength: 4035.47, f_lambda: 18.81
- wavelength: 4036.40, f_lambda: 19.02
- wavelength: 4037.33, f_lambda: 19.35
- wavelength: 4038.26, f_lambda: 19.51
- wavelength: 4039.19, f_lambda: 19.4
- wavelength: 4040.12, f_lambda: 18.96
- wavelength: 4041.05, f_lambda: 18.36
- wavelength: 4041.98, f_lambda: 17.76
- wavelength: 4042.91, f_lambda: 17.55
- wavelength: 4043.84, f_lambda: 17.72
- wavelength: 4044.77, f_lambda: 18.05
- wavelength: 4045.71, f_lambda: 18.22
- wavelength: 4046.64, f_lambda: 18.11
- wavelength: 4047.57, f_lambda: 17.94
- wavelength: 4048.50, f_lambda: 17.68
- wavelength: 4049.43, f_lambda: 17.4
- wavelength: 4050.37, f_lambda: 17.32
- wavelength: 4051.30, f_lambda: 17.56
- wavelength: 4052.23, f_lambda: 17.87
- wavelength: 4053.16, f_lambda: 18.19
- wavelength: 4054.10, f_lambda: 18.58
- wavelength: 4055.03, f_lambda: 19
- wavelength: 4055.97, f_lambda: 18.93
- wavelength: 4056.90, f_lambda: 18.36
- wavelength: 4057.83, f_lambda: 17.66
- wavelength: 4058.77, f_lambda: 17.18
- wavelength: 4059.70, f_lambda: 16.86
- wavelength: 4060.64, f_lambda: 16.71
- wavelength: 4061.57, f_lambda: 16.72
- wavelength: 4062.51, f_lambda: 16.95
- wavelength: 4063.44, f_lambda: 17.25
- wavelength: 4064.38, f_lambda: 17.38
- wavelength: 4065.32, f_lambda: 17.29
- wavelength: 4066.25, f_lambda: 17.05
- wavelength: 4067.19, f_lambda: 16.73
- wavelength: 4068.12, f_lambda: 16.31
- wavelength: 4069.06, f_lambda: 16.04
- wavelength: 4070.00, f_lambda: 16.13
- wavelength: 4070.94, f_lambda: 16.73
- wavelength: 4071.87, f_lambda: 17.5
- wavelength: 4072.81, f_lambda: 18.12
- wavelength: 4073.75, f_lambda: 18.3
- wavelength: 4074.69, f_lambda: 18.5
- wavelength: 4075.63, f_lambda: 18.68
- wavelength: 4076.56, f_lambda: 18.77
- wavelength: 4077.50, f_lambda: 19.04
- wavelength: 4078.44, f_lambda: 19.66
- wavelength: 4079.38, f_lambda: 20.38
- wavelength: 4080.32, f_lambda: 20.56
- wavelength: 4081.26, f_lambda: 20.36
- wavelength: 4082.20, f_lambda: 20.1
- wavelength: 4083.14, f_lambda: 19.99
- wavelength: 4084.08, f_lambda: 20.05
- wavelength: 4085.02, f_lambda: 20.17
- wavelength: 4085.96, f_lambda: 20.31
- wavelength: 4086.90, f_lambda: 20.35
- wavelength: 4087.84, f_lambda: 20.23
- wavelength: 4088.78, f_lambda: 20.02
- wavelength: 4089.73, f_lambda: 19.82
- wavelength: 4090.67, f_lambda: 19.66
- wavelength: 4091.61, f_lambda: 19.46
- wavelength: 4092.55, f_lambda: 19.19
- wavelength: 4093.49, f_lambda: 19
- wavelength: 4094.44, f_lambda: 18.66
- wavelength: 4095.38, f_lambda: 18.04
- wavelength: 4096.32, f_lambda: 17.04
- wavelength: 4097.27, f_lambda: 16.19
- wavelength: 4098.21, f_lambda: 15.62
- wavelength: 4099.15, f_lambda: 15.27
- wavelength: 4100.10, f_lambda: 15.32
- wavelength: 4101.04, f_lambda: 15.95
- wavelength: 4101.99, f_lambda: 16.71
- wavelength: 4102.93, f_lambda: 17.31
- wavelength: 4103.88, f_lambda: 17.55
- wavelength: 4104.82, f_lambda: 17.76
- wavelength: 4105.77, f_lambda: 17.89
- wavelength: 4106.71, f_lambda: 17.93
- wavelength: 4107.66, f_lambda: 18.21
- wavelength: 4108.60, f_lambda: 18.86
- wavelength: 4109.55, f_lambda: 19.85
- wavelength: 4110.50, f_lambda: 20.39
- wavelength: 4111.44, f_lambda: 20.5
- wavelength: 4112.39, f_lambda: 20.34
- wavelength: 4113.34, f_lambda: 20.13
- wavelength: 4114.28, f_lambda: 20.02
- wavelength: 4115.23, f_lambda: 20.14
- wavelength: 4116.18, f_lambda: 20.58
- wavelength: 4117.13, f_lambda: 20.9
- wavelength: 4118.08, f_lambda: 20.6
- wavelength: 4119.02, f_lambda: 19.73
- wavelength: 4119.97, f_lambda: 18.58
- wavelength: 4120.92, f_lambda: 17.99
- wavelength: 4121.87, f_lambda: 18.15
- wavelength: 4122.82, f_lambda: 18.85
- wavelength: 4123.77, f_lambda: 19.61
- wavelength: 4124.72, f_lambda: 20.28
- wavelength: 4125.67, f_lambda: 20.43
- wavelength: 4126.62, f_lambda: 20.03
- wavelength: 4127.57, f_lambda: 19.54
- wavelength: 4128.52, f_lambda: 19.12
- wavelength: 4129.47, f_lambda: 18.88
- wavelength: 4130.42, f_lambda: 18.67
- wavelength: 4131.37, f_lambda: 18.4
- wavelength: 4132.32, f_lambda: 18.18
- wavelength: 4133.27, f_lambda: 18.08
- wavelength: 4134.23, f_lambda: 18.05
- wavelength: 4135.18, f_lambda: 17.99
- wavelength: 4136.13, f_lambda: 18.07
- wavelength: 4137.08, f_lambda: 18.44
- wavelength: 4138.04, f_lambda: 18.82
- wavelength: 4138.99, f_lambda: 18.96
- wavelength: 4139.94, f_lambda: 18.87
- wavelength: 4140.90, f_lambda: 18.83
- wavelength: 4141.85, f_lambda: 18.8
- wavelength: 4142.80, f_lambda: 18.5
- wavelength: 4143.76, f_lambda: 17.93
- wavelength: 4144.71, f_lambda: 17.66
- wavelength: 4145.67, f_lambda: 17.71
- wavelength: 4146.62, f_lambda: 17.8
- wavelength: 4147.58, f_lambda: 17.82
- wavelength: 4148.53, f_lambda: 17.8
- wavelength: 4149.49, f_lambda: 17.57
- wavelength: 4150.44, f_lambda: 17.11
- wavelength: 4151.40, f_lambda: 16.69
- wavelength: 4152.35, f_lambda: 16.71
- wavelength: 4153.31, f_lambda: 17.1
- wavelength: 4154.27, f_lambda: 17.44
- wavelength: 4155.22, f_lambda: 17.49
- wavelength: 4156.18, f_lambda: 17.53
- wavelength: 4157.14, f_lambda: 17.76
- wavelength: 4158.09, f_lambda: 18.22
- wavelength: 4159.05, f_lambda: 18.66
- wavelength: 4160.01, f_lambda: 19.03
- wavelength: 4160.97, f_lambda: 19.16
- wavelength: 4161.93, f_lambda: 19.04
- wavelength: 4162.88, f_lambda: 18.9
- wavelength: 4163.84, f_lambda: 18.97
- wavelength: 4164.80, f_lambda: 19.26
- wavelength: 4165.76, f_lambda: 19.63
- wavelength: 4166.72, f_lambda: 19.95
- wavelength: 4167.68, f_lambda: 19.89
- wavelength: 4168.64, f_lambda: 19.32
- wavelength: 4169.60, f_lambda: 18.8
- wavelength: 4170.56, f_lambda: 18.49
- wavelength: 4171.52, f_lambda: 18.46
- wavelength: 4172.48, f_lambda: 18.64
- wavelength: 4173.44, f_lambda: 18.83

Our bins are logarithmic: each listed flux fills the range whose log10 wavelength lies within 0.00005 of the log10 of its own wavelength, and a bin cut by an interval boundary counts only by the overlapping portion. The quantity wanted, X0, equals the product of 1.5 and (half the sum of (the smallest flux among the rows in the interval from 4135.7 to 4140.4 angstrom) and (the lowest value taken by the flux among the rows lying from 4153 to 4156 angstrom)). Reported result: 26.4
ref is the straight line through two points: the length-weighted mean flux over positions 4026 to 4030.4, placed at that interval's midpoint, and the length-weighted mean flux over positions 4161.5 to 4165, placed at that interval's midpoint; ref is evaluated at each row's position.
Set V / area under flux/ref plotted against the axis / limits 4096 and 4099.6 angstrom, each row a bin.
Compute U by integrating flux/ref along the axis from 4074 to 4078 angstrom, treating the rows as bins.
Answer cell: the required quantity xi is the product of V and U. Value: 13.3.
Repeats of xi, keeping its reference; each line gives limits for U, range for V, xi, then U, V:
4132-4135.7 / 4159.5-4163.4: 14.0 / 3.58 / 3.90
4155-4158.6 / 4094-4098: 12.9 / 3.37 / 3.83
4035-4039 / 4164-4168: 18.2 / 4.43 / 4.11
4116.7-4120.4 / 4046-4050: 16.3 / 4.01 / 4.07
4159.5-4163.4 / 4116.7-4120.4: 15.6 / 3.90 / 4.01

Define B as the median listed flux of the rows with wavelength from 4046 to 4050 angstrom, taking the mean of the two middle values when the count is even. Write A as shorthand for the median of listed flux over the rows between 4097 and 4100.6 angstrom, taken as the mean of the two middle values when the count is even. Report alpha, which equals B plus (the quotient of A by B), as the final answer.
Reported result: 18.7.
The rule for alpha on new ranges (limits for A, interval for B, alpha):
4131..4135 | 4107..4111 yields 20.3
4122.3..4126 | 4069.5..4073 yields 18.3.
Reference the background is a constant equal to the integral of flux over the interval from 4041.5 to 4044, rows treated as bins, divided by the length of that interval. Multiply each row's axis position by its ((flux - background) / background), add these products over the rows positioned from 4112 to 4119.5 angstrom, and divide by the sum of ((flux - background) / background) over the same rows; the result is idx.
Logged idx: 4115.7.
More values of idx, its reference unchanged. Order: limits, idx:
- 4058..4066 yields 4061.6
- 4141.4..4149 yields 4143.1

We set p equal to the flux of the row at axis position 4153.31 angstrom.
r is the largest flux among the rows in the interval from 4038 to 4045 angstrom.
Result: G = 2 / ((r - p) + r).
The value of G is 0.091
